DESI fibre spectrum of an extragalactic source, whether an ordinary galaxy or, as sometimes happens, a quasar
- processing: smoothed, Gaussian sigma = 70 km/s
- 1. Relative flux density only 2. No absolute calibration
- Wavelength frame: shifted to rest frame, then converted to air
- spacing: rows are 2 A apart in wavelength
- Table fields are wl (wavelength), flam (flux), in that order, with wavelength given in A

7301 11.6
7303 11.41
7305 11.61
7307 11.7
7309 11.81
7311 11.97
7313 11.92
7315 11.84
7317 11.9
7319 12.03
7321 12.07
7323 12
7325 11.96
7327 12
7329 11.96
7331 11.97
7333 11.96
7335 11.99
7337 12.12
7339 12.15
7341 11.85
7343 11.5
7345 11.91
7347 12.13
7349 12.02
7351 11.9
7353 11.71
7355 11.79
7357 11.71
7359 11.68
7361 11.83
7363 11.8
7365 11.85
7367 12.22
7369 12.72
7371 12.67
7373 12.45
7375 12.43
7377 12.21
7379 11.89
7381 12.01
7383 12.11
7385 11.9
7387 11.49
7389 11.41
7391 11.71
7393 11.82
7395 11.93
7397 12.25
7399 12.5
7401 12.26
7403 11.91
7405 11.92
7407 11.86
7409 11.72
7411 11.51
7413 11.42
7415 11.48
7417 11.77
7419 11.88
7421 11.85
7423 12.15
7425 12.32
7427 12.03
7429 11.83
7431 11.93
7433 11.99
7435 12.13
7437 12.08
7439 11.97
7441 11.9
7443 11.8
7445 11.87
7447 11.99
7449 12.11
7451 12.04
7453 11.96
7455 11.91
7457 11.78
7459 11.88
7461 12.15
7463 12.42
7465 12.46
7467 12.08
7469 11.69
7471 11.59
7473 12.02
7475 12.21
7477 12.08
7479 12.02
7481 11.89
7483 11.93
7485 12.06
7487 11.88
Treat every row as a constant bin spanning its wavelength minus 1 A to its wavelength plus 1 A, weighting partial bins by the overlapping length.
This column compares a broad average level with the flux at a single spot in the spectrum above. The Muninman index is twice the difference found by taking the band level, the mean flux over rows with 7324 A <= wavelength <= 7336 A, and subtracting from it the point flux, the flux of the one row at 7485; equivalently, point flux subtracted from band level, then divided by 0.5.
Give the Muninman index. -0.17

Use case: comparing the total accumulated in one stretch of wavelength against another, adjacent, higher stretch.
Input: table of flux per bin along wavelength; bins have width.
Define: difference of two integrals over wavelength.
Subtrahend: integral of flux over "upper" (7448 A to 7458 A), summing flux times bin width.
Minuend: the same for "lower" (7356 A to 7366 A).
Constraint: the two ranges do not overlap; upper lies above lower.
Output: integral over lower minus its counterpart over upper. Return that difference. -2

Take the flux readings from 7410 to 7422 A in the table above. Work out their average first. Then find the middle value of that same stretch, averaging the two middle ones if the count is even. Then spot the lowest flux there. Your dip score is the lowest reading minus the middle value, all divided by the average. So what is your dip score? -0.0189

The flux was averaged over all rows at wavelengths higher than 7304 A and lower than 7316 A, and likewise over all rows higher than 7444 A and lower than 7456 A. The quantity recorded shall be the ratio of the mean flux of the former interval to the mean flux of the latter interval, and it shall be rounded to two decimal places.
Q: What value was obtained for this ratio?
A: 0.99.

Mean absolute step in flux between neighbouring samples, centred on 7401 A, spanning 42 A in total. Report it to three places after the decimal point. 0.174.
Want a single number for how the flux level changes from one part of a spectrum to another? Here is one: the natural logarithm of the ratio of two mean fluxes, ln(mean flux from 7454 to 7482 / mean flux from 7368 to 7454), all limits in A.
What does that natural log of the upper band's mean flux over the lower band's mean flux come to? 0.003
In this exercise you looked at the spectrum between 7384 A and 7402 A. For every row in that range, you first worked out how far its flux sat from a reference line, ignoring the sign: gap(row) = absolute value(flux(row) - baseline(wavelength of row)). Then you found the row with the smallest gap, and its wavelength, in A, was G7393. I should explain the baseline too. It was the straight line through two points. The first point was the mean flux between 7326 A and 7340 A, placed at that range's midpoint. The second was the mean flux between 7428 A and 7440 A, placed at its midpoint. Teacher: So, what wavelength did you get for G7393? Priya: 7395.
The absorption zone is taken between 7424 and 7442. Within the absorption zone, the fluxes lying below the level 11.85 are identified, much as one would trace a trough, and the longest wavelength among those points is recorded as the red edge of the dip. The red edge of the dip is 7429 A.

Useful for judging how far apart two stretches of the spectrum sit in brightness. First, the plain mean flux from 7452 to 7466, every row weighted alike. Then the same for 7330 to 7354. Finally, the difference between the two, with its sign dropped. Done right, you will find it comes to 0.15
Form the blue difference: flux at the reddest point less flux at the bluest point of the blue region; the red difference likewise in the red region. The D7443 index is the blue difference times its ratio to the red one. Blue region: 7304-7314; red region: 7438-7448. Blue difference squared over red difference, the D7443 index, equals 5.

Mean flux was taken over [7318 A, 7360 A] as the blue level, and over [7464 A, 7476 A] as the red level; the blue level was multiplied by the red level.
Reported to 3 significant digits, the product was 143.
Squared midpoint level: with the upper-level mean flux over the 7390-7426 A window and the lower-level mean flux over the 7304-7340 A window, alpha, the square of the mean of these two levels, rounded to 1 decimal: 142.2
